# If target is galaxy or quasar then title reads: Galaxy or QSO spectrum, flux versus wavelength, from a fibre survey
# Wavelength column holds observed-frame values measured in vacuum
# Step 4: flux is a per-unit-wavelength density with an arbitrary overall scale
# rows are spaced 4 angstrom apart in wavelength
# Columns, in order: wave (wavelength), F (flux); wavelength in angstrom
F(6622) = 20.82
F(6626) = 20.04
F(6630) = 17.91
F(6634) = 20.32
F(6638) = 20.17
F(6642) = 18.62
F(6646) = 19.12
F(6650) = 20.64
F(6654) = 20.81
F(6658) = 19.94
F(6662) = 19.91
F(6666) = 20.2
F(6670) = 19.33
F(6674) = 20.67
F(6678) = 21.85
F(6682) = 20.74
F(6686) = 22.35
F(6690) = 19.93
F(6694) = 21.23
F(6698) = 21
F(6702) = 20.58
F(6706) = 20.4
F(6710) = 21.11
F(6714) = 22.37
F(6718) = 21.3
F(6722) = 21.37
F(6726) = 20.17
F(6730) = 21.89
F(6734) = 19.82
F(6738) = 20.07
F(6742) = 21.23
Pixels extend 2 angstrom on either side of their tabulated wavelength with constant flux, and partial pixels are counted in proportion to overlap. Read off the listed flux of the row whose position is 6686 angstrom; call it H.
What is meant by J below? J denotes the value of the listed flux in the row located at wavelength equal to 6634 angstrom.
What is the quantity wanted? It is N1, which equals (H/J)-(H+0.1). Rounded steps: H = 22.35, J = 20.32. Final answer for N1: -21.4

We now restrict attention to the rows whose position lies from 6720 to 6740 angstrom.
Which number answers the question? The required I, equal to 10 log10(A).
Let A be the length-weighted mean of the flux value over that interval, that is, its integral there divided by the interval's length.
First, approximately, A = 20.7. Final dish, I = 13.2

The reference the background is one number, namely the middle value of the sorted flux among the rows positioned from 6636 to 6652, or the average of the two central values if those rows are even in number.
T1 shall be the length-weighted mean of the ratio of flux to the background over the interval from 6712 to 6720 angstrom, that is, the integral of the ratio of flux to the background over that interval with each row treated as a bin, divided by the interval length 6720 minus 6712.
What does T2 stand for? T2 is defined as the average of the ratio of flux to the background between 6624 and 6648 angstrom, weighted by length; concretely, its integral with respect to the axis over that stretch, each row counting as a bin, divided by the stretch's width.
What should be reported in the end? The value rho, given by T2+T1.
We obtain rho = 2.10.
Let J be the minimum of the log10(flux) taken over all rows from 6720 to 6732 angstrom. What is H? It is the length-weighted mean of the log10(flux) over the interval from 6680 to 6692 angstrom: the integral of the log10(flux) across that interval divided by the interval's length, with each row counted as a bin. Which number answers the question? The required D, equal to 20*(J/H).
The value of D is 19.7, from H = 1.32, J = 1.30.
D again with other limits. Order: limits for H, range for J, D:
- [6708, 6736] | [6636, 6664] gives 19.2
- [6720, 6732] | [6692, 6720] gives 19.8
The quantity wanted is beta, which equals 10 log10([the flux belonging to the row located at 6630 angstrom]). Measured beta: 12.5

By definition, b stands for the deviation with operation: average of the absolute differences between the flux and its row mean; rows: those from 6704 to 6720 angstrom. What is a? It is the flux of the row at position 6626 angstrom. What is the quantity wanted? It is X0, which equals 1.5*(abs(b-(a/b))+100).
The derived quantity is 205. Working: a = 20.04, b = 0.54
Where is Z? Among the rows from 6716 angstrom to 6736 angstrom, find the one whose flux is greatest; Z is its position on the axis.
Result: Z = 6730 angstrom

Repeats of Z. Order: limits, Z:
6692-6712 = 6694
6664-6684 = 6678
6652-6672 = 6654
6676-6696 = 6686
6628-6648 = 6634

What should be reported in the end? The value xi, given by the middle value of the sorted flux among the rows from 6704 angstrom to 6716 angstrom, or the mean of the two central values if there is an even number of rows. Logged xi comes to 21.1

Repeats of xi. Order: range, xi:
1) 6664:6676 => 20.2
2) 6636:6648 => 19.1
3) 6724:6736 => 20.2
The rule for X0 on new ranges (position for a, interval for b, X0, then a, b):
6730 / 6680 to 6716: 203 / 21.89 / 0.61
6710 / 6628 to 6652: 183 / 21.11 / 0.91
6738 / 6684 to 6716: 196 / 20.07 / 0.65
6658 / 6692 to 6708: 245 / 19.94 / 0.31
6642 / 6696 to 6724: 212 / 18.62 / 0.44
